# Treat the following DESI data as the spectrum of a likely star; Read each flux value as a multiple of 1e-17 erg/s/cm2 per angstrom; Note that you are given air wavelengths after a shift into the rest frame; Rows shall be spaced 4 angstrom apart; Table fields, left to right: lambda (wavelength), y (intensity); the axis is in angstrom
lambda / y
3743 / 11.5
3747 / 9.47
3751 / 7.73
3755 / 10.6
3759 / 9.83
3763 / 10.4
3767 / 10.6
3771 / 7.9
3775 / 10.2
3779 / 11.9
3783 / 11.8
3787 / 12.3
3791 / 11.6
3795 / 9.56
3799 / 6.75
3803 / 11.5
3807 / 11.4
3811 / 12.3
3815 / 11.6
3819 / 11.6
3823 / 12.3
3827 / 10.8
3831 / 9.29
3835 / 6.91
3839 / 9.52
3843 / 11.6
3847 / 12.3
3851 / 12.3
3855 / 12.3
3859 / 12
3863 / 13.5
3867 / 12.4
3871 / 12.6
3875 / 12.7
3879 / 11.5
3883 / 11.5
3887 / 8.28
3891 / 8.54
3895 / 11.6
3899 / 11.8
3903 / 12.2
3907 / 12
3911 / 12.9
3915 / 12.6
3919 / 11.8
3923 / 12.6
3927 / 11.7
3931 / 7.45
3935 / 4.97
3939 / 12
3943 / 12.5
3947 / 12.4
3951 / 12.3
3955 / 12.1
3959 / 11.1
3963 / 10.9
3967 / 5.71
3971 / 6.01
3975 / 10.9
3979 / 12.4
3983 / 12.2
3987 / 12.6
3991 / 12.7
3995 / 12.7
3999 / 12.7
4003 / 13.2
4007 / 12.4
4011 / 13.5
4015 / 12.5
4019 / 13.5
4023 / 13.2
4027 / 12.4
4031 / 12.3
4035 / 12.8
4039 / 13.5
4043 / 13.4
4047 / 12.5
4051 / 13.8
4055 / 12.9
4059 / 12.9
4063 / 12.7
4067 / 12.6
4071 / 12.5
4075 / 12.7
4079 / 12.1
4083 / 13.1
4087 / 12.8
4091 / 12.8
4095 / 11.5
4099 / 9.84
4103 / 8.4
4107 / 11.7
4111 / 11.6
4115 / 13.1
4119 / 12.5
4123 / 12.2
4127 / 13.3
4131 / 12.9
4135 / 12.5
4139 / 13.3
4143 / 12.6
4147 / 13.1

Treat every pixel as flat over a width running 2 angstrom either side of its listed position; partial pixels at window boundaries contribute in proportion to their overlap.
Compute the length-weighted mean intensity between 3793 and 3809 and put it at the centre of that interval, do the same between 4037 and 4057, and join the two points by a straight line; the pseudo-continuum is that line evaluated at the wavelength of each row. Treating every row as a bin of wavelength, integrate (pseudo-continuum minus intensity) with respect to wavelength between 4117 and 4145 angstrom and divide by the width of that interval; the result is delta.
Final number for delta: 2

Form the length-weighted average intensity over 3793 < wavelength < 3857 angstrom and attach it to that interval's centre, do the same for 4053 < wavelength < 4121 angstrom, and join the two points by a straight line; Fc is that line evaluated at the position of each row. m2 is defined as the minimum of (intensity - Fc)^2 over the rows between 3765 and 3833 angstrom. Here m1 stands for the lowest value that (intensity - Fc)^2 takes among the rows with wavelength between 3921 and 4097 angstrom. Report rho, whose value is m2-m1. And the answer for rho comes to 0.00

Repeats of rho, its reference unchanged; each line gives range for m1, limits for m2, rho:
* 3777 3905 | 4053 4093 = 0.00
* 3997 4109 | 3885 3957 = 0.18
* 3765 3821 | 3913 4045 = 0.10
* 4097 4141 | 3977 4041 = 0.23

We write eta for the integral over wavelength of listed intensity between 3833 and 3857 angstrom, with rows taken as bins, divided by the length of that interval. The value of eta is 10.8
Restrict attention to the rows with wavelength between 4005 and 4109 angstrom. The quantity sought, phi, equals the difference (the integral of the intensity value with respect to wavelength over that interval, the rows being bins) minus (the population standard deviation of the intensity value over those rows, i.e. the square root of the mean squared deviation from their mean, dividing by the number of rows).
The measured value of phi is 1296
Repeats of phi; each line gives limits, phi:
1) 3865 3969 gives 1150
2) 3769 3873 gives 1151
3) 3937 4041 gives 1240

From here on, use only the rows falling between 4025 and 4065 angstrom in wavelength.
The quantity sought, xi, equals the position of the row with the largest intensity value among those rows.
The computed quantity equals 4051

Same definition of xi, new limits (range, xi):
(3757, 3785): 3779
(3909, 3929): 3911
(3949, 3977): 3951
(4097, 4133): 4127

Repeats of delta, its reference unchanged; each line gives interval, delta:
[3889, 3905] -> 0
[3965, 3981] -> 3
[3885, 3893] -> 3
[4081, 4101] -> 2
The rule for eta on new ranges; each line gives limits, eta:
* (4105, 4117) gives 12.1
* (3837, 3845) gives 10.6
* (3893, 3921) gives 12.1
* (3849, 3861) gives 12.2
